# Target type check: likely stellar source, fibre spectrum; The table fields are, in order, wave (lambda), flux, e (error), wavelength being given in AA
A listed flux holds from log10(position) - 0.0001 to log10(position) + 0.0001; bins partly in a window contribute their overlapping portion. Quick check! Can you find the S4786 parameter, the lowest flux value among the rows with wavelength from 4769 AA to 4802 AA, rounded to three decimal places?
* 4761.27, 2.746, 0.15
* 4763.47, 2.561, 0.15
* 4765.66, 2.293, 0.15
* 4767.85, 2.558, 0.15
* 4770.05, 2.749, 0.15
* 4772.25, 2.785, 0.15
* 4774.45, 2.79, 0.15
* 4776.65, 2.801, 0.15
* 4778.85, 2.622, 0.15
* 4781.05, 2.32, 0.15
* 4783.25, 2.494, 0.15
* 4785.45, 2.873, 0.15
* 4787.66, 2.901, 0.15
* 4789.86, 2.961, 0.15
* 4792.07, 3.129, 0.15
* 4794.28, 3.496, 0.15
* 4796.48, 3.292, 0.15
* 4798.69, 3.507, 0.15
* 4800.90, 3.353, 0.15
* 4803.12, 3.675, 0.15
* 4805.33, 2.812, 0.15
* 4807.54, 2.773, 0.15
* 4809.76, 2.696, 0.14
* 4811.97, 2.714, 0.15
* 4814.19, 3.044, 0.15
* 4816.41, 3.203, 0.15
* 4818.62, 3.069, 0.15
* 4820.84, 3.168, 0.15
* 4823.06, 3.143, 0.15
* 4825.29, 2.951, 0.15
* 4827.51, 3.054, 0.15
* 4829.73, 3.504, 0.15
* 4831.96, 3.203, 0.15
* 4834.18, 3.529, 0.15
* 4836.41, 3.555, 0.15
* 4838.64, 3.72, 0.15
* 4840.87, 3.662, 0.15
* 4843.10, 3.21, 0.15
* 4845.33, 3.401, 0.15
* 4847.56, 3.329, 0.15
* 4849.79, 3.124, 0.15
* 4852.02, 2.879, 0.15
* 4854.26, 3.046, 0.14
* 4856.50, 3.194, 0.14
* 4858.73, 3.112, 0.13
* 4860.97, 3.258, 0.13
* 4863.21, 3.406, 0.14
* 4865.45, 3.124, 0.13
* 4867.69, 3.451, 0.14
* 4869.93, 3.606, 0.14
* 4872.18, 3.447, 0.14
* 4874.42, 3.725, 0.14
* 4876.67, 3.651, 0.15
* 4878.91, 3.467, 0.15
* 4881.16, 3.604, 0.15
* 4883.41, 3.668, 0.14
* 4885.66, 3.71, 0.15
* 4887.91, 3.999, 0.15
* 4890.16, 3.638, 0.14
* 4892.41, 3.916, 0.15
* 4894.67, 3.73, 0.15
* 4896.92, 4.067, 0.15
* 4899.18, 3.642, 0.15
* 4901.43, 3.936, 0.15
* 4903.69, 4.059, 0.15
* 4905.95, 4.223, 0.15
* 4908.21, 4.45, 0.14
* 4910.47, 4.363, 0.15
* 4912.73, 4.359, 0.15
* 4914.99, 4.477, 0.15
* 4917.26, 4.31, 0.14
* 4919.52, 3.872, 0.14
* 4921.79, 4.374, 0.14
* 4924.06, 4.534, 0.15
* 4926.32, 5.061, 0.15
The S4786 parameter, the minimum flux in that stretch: 2.320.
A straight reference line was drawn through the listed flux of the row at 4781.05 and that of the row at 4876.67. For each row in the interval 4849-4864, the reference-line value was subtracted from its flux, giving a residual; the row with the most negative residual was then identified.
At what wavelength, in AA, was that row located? 4852.02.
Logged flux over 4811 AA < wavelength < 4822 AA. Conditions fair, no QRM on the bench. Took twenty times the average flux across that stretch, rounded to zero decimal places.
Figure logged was 61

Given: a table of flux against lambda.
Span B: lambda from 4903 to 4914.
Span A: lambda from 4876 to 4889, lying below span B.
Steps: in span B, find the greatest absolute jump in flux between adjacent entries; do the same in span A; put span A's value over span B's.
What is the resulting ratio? 1.27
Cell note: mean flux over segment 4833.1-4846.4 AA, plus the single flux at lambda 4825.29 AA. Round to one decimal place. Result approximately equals 6.5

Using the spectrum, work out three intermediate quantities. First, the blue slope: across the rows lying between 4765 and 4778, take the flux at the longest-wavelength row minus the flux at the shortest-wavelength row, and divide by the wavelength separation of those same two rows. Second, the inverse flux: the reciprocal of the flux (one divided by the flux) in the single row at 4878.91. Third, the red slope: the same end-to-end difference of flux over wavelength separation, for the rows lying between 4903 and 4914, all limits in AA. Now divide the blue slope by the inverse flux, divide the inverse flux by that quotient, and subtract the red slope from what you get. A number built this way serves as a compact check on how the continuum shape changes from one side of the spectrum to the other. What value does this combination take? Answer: 1.8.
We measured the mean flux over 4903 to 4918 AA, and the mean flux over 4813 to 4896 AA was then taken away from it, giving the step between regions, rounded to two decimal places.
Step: 0.93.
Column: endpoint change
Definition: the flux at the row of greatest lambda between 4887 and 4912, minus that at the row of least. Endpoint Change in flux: 0.4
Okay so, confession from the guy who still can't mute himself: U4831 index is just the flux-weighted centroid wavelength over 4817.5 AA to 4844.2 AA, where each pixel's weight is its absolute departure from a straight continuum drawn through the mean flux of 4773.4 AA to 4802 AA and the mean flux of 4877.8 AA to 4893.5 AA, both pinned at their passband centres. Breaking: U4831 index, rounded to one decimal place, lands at 4832.7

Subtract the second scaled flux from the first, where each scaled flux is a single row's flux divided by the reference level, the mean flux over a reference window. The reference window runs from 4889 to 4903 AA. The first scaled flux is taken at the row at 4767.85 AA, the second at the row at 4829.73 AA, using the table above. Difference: -0.25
